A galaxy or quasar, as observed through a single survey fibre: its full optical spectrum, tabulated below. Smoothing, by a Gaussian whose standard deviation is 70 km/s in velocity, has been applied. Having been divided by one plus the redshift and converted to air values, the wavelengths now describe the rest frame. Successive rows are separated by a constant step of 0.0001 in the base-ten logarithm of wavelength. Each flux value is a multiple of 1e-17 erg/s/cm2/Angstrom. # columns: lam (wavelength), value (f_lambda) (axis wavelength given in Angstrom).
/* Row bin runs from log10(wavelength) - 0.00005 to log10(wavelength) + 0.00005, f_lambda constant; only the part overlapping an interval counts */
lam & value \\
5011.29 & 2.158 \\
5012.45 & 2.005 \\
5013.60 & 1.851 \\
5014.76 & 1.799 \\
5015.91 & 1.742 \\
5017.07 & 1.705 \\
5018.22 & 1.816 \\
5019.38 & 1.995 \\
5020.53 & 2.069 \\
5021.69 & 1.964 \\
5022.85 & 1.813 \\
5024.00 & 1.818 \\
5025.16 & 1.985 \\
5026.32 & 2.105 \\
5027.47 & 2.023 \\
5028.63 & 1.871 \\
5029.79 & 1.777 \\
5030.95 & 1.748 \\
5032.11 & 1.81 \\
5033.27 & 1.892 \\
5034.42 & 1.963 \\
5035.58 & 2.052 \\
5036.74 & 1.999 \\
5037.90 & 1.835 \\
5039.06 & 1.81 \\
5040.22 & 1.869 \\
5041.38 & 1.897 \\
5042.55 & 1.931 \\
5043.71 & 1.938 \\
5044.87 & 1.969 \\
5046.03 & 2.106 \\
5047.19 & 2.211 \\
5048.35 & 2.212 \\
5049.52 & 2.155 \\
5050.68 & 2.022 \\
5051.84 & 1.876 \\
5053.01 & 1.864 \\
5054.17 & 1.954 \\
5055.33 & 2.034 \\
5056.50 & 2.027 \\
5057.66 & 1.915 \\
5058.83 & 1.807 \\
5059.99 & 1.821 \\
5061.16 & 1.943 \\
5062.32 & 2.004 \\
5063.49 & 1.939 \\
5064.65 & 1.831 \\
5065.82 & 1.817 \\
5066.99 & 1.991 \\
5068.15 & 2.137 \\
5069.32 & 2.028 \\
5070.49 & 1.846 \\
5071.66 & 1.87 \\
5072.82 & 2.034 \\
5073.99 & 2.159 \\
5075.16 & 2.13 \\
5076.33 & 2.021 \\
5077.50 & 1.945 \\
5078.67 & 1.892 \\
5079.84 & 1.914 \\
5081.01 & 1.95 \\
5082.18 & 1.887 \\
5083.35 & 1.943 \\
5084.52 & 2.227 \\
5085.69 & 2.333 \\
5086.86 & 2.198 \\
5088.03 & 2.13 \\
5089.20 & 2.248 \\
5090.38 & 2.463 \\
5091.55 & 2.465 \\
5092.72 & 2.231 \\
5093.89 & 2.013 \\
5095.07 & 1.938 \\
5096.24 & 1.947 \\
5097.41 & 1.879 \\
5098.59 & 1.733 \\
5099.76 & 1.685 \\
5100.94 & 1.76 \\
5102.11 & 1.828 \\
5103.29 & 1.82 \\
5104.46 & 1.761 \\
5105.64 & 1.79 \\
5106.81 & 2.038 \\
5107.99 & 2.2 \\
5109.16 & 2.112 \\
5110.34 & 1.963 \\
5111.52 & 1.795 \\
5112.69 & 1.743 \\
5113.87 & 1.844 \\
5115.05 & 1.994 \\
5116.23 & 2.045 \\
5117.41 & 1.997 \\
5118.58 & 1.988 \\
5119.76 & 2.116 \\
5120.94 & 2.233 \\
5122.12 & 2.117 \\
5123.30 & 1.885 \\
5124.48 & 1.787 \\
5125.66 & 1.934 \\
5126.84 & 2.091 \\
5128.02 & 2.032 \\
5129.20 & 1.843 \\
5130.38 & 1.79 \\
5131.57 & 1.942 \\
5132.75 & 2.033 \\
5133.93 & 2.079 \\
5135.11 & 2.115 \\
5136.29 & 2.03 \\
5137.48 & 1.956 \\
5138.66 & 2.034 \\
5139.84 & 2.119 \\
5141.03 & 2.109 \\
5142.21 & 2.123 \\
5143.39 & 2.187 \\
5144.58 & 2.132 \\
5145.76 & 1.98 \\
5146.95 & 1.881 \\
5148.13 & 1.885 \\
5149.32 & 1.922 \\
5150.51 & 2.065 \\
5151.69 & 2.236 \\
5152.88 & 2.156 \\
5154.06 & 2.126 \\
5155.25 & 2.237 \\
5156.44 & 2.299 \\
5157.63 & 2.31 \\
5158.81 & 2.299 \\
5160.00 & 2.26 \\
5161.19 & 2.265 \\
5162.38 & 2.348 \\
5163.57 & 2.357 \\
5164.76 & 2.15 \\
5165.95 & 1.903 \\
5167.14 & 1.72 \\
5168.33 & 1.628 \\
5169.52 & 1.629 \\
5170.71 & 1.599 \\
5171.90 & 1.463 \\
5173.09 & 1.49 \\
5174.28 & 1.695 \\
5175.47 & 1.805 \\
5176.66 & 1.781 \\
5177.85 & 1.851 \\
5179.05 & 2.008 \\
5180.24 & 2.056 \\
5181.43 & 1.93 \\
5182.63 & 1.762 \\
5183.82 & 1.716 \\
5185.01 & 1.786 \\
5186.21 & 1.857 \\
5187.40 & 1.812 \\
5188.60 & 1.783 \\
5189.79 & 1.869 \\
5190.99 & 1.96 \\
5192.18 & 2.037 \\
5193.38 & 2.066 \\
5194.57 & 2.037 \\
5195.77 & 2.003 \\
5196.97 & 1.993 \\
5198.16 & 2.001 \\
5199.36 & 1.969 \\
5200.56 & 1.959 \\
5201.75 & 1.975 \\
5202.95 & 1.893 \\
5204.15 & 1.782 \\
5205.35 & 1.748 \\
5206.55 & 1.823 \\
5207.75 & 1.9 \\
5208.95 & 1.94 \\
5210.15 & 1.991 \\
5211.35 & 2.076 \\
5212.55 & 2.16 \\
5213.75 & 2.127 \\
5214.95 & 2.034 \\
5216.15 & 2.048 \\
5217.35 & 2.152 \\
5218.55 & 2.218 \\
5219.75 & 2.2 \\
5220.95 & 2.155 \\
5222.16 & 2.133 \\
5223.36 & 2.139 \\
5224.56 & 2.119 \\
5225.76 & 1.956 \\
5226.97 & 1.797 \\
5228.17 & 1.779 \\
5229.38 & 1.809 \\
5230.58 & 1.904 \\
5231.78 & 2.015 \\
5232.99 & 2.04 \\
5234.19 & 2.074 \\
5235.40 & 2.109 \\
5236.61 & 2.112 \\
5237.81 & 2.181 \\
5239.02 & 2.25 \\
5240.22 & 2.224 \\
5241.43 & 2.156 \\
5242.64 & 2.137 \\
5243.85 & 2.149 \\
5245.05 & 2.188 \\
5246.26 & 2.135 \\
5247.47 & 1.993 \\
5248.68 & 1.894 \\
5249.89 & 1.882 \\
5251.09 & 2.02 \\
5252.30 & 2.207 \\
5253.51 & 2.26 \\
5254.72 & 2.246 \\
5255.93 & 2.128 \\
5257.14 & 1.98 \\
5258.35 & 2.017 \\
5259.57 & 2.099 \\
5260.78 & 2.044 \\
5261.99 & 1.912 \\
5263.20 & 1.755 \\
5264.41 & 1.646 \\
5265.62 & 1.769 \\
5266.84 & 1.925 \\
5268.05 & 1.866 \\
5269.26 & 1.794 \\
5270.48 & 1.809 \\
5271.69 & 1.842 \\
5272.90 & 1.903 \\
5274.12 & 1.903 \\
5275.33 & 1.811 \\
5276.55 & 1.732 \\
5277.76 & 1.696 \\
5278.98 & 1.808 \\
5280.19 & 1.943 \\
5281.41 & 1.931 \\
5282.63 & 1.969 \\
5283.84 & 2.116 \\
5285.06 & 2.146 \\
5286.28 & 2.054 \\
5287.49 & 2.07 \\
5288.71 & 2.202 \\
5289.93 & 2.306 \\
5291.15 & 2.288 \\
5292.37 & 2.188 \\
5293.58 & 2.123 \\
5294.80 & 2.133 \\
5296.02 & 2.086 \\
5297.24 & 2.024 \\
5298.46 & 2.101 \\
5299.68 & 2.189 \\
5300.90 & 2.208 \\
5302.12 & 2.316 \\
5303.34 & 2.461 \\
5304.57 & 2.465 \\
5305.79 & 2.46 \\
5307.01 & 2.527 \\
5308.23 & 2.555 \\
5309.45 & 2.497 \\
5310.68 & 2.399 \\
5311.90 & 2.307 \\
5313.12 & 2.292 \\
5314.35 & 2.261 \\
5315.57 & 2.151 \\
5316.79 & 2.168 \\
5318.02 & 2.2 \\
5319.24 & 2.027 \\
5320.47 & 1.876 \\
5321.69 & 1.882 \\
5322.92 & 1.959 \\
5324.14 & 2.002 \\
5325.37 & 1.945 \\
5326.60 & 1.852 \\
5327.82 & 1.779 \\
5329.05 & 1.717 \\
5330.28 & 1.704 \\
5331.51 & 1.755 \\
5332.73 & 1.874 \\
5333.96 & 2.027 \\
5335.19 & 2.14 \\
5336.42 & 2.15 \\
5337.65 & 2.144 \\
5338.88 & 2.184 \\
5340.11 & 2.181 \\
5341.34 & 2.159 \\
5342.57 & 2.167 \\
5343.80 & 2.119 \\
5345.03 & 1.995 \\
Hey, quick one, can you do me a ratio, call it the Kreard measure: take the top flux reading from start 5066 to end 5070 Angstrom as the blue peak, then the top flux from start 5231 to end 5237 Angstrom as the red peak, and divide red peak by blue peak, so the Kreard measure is 0.99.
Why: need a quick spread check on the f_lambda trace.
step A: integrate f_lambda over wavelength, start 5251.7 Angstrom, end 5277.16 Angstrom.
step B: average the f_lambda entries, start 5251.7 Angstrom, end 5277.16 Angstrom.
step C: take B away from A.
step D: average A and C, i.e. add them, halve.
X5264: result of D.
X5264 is 48.3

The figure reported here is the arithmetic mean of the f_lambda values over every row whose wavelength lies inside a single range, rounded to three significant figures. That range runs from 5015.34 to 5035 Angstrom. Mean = 1.89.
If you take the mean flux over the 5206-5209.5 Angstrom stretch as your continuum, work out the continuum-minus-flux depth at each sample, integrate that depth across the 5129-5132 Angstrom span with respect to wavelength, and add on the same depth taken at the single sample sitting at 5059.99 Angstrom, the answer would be 0.2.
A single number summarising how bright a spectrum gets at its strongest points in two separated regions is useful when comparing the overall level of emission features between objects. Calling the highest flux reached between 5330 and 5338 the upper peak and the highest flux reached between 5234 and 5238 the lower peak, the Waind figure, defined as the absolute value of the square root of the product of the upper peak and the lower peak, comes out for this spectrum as 2.17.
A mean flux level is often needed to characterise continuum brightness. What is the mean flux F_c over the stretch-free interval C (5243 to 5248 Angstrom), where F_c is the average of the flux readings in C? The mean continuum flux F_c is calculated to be 2.12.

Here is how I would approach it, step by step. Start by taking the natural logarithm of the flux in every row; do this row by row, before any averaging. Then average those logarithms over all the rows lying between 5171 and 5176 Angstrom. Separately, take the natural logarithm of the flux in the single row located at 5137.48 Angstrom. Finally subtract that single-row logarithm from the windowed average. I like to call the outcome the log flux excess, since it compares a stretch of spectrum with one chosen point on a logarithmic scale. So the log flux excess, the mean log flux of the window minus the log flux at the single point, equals -0.20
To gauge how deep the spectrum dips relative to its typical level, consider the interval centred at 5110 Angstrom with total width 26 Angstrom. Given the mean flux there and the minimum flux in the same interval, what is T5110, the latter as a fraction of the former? 0.87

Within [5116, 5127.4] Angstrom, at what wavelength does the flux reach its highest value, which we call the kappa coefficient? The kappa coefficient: 5120.94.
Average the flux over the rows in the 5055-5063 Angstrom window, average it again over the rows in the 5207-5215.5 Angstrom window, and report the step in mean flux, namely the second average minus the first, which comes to 0.10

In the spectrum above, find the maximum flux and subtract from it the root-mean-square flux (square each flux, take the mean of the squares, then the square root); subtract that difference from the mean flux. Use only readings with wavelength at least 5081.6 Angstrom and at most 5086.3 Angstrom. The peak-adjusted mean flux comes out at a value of 1.87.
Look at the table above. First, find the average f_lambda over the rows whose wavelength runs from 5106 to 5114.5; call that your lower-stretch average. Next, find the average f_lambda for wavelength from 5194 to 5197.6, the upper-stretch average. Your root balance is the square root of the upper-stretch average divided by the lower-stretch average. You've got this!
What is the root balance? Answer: 1.01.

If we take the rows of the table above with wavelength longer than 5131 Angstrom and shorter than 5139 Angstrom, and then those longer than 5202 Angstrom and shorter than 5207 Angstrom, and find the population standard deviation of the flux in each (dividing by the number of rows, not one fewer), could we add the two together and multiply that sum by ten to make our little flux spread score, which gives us 1.1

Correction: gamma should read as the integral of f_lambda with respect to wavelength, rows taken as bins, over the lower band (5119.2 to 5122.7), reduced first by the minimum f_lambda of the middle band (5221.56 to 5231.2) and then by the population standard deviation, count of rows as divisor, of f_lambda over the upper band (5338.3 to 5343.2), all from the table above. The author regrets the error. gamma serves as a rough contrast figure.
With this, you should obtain 5.8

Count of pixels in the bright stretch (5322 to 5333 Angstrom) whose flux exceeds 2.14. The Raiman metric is 0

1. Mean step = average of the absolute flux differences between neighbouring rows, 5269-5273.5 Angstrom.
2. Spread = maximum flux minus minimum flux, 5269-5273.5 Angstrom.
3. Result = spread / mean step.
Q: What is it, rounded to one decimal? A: 3.0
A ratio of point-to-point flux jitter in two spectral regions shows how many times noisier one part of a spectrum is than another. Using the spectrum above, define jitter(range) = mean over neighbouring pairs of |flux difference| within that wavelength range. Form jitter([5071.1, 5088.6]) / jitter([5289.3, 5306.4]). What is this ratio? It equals 1.65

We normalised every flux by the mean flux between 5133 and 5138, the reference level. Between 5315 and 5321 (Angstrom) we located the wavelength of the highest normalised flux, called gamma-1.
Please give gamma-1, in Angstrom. 5318.02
